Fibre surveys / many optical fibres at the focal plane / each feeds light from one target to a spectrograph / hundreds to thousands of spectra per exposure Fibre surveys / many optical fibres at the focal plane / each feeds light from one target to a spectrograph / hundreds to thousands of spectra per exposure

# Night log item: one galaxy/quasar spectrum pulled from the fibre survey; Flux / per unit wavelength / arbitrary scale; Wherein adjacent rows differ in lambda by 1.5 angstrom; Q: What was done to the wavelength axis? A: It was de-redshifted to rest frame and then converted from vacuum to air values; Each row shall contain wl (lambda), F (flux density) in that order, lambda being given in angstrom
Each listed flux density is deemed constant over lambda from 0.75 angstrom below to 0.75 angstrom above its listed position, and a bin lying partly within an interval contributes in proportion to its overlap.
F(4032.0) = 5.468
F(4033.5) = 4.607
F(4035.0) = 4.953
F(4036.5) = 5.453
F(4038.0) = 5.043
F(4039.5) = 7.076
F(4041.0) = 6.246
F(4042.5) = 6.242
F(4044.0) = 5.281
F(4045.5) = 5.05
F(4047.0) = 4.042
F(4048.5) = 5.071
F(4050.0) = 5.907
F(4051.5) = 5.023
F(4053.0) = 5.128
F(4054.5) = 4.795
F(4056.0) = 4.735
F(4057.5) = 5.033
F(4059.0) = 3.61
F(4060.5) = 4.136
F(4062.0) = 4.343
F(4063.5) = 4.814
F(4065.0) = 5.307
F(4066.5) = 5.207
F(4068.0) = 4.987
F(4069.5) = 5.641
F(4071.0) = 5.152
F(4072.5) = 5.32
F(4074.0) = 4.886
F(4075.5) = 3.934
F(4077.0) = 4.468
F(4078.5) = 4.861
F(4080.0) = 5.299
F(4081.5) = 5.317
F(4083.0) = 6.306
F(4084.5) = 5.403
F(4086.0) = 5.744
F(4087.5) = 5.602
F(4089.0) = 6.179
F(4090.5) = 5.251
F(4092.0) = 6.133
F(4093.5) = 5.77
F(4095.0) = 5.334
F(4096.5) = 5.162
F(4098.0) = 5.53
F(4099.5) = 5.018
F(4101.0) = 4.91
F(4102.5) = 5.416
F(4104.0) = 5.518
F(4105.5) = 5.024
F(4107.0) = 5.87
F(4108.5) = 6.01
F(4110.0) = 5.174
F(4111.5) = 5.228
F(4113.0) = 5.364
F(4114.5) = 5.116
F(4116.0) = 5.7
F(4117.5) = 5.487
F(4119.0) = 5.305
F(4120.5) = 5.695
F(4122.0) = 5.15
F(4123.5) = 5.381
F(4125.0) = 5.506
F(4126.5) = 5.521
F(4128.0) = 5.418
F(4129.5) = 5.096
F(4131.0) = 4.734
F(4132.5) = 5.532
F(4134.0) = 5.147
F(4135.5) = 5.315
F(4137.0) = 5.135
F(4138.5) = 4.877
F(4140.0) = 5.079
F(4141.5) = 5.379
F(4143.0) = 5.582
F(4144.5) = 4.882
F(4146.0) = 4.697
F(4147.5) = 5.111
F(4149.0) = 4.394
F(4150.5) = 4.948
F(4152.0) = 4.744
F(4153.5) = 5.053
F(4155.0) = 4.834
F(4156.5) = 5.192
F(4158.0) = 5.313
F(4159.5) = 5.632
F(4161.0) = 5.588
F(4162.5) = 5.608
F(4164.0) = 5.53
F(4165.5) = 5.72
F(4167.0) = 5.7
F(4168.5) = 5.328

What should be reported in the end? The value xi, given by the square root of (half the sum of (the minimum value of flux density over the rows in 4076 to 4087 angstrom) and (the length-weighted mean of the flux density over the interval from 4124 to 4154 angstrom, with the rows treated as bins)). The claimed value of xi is 2.19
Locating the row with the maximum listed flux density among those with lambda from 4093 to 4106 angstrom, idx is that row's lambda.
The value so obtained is 4093.5 angstrom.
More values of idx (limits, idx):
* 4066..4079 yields 4069.5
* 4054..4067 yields 4065.0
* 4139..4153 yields 4143.0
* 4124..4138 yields 4132.5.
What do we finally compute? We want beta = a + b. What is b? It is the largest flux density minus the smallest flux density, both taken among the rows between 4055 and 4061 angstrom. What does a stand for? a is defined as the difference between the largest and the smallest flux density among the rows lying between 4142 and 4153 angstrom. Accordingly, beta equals 2.6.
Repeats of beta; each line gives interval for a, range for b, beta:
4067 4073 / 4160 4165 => 0.7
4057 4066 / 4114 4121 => 2.3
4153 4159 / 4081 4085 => 1.5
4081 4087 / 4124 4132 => 1.8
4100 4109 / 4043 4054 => 3.0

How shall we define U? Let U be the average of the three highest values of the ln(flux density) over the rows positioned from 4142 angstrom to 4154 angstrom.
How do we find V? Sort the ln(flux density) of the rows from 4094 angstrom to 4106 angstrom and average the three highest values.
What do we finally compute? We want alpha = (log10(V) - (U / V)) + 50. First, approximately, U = 1.66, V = 1.70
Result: 49.3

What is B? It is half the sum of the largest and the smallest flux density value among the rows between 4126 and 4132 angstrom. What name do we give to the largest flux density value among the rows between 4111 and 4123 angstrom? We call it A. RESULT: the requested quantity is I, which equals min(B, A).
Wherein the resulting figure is 5.13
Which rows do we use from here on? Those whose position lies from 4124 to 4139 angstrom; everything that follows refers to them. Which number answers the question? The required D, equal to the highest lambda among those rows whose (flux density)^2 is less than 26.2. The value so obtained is 4138.5 angstrom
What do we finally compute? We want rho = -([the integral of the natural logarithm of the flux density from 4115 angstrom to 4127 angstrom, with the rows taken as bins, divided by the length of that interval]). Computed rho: -1.70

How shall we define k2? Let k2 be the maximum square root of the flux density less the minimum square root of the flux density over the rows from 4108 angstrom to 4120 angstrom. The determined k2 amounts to 0.19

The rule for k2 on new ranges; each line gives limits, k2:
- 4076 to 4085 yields 0.40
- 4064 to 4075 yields 0.16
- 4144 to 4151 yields 0.16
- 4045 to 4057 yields 0.42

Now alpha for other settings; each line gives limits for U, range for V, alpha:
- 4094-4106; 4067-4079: 49.2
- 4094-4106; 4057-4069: 49.2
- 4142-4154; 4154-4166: 49.3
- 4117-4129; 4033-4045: 49.4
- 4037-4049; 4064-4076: 49.1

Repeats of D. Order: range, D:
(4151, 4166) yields 4155.0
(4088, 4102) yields 4101.0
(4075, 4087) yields 4078.5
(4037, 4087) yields 4078.5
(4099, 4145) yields 4144.5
